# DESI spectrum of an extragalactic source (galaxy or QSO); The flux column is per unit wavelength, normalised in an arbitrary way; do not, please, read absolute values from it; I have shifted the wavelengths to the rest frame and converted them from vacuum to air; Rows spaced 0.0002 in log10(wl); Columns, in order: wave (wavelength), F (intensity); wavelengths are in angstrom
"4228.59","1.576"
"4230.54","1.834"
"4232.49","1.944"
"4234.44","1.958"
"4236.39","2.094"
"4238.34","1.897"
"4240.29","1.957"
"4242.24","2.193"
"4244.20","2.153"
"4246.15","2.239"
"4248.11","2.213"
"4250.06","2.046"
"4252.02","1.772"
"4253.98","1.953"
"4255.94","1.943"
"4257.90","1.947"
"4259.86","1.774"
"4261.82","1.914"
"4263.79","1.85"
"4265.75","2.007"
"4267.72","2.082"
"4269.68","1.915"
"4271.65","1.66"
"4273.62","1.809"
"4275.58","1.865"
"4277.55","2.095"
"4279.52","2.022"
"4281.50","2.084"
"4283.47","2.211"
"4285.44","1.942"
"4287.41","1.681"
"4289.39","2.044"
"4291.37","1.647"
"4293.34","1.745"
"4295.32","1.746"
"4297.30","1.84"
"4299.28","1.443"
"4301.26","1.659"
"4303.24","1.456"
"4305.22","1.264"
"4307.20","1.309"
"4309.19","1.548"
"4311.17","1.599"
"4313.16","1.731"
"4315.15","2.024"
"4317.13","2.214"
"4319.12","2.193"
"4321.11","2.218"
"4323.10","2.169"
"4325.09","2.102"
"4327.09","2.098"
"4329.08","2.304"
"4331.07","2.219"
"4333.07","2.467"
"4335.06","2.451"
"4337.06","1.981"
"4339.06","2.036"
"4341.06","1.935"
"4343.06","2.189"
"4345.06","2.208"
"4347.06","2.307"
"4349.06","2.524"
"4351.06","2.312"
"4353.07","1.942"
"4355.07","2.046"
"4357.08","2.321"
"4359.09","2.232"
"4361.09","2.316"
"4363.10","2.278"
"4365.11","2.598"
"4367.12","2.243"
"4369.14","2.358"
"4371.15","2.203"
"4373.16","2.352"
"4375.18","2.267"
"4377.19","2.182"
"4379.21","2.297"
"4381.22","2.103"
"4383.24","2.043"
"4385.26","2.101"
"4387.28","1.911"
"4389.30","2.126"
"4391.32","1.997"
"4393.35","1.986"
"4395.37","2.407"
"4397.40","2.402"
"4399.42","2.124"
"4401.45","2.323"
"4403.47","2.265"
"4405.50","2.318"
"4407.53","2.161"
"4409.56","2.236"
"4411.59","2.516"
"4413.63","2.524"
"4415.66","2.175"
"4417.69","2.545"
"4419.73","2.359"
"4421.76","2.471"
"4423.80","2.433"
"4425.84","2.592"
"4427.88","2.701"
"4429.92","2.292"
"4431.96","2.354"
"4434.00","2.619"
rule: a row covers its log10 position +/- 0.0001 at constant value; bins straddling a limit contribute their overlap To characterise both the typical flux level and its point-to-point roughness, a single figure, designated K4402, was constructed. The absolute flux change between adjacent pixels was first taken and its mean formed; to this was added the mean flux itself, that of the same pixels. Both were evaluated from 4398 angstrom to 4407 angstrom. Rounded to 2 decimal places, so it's 2.36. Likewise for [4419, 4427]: 2.57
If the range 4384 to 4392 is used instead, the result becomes 2.21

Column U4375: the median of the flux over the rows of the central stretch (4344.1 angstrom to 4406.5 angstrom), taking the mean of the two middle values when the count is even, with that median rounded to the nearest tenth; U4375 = 2.3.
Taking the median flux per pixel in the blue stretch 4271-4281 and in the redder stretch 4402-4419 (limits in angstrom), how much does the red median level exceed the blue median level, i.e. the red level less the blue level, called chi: 0.43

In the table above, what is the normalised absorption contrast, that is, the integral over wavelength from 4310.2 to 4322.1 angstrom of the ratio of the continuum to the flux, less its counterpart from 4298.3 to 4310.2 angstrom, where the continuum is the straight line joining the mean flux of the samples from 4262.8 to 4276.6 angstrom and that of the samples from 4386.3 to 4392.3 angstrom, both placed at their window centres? -4.2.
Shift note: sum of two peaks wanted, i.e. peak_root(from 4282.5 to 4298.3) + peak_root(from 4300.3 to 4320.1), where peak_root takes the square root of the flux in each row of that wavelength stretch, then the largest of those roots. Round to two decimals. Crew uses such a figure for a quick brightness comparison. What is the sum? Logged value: 2.97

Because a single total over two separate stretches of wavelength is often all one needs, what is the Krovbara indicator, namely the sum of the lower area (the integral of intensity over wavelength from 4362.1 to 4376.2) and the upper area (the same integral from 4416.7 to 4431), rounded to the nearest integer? 68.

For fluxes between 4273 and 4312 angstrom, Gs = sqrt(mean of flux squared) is 1.77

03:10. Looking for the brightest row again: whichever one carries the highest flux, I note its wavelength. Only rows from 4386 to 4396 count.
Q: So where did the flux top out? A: 4395.37 angstrom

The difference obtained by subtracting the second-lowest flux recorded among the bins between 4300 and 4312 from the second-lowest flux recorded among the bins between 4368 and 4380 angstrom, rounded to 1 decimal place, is 0.9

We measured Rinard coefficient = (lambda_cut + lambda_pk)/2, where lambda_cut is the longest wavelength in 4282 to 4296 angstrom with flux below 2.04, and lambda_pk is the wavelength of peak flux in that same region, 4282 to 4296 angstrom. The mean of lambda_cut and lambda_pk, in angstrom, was 4289.4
